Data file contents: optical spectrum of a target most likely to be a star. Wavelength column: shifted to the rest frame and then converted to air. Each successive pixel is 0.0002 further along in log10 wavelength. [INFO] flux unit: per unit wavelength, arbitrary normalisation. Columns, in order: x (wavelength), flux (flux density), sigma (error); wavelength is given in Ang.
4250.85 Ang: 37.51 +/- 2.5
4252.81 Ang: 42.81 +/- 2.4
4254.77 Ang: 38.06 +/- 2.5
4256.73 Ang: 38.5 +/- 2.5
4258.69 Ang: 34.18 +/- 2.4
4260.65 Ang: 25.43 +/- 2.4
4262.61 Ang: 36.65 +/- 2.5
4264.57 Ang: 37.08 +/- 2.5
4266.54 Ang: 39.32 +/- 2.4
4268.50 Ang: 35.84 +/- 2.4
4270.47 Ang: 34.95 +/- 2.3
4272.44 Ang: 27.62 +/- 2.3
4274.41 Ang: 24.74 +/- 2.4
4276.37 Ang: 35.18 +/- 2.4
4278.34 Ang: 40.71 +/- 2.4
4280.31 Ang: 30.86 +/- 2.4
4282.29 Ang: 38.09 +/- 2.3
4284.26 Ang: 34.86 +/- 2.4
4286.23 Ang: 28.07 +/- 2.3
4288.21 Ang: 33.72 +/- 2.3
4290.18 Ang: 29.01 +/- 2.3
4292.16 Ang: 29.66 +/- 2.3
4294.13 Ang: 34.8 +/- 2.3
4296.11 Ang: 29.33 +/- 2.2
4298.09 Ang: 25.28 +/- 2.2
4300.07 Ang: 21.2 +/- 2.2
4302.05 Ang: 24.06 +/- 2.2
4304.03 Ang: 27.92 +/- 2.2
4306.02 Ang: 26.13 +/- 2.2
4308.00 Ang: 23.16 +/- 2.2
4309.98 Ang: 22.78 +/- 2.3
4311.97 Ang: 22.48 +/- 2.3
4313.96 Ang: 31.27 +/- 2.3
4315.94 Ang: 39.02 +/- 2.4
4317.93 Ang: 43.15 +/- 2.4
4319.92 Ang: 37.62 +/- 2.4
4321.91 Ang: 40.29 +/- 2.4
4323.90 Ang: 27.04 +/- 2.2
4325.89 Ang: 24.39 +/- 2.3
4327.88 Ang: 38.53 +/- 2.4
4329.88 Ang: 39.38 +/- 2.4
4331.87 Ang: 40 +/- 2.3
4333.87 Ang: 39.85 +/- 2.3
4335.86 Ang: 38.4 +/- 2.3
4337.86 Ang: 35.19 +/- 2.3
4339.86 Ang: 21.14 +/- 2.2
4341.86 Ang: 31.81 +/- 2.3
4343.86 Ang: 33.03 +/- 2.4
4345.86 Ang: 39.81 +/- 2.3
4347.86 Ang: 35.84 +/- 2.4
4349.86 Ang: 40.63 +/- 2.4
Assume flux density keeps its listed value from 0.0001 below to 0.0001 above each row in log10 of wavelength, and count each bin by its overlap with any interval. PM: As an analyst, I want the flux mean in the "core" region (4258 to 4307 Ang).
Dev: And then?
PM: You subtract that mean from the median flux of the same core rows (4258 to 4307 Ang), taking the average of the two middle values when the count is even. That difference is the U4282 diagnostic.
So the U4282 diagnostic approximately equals -0.5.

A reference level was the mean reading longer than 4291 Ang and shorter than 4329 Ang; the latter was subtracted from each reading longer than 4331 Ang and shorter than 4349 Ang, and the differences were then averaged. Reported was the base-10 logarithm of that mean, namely 0.71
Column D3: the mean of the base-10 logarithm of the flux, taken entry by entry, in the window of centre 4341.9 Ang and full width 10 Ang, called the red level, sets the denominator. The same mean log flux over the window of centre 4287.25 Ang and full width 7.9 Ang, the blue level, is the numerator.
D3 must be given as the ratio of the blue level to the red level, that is 1.00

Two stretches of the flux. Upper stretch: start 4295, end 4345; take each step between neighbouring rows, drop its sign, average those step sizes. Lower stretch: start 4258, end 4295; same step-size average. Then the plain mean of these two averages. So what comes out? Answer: 5.00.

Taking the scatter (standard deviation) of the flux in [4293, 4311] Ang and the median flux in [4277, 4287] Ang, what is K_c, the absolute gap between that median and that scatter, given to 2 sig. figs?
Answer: 31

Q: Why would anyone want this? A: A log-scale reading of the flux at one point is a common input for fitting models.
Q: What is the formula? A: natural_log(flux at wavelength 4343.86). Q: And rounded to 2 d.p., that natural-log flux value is 3.50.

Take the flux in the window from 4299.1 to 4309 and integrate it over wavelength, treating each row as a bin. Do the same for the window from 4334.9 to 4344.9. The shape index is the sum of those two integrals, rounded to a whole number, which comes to 562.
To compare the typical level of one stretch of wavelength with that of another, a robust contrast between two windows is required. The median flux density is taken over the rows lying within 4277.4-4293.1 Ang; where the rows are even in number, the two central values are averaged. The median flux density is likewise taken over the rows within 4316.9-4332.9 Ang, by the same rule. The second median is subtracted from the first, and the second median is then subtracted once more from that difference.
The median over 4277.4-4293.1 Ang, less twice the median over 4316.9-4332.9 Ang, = -46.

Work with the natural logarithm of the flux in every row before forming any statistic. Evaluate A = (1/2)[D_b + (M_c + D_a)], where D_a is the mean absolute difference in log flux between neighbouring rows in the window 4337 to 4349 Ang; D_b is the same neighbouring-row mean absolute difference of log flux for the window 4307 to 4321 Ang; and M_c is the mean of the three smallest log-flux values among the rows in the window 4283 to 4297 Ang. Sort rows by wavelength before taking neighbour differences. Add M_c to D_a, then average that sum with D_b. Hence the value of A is 1.87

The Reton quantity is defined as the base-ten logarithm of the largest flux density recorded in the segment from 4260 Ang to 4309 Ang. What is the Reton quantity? 1.61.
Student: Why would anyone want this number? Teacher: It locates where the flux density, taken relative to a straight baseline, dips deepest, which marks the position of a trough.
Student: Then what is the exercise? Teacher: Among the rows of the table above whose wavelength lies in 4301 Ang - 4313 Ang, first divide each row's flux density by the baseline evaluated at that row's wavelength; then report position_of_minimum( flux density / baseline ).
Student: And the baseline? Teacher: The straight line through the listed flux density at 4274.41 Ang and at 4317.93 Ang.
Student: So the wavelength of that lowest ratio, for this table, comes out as 4311.97 Ang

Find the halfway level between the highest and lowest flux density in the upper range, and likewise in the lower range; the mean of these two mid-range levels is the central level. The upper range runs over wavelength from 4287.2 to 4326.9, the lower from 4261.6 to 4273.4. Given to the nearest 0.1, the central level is 32.8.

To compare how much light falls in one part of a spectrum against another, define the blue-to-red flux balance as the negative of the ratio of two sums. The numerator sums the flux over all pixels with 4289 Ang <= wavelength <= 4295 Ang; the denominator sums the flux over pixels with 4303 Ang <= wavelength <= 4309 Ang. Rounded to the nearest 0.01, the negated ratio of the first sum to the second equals -1.21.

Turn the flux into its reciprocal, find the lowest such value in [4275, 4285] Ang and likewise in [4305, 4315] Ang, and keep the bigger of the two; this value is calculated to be 0.032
